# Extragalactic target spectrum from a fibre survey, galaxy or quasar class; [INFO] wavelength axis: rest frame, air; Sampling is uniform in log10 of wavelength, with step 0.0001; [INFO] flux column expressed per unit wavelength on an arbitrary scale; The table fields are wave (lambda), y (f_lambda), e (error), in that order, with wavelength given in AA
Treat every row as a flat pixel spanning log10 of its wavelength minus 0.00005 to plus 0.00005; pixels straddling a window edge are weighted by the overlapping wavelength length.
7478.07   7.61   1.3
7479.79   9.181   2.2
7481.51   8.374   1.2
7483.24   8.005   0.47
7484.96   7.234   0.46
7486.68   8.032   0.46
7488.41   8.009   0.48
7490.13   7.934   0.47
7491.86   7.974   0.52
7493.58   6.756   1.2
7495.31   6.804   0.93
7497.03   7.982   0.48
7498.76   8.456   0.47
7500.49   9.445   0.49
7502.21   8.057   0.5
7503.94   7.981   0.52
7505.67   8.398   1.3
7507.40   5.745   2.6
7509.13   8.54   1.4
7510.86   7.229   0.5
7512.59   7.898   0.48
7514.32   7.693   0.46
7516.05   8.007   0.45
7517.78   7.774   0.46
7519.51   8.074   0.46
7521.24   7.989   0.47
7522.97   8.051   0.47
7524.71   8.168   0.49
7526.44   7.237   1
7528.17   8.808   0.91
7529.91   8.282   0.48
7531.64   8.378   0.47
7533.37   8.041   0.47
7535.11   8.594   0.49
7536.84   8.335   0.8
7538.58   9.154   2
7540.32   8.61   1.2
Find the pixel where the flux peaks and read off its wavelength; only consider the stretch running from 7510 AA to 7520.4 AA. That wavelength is 7519.51 AA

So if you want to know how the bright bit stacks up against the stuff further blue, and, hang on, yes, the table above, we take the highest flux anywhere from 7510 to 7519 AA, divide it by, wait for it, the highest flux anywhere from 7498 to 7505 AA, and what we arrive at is 0.848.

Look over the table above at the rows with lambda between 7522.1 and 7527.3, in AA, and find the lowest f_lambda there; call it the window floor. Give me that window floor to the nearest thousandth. 7.237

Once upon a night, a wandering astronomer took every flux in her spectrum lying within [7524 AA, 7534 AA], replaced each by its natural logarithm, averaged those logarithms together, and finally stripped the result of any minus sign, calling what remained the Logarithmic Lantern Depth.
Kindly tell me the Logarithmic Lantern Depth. 2.10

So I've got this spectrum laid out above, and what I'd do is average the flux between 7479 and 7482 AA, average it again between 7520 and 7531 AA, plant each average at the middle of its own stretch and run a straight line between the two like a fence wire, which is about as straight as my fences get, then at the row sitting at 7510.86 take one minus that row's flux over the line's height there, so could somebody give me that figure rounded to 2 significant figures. 0.13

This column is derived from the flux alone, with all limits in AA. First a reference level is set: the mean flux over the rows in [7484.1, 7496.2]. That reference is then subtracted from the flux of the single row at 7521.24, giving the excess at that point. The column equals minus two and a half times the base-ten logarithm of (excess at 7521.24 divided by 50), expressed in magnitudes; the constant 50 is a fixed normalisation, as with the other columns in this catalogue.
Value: 5.1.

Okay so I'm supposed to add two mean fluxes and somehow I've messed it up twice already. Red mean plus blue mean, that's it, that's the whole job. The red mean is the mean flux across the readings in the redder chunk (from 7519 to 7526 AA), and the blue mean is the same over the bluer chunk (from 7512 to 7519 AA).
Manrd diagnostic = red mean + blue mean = 15.9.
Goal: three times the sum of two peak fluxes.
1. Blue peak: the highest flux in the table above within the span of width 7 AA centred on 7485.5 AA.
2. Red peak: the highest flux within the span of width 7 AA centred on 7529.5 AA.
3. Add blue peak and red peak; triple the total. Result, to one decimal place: 50.5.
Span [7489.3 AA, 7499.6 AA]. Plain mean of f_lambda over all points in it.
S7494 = 7.65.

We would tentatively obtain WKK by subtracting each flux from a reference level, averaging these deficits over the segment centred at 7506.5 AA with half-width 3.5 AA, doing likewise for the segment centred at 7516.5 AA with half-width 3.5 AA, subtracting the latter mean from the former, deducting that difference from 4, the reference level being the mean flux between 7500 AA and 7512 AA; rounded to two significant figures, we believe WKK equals 3.8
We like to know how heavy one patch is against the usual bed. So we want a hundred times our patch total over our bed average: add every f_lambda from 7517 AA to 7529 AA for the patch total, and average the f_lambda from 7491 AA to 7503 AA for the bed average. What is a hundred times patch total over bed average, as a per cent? 708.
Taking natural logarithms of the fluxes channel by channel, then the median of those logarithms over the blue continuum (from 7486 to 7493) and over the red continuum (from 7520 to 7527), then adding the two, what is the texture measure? 4.16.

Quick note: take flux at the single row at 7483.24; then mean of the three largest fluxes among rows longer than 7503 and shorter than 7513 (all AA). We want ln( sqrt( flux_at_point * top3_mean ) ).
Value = 2.10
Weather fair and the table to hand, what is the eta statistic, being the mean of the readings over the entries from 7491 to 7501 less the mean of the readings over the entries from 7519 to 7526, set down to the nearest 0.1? -0.2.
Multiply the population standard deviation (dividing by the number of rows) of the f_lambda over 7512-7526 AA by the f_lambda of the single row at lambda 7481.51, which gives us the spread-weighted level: 1.2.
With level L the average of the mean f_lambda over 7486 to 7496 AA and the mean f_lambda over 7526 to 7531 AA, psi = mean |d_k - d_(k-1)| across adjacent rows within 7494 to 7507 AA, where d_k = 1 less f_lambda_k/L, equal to 0.096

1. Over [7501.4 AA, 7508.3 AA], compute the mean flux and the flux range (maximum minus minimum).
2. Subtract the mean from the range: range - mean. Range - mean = -4.9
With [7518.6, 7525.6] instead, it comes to -7.9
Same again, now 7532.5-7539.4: -7.4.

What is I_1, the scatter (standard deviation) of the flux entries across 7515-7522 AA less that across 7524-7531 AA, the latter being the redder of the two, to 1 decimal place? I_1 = -0.5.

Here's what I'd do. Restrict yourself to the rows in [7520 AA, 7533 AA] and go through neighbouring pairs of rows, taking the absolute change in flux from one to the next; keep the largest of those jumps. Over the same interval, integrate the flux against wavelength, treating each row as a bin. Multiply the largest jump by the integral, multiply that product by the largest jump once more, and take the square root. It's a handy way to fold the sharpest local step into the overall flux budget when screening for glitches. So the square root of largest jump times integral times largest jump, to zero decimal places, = 16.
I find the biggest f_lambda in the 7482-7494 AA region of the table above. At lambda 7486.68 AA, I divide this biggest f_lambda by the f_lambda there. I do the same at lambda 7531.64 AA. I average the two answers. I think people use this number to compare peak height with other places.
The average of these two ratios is 0.98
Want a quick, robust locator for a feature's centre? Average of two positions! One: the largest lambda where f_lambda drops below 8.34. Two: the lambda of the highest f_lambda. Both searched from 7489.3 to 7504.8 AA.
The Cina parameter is 7502.2 AA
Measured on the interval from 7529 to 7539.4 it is 7537.7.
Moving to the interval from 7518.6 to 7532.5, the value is 7529.0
